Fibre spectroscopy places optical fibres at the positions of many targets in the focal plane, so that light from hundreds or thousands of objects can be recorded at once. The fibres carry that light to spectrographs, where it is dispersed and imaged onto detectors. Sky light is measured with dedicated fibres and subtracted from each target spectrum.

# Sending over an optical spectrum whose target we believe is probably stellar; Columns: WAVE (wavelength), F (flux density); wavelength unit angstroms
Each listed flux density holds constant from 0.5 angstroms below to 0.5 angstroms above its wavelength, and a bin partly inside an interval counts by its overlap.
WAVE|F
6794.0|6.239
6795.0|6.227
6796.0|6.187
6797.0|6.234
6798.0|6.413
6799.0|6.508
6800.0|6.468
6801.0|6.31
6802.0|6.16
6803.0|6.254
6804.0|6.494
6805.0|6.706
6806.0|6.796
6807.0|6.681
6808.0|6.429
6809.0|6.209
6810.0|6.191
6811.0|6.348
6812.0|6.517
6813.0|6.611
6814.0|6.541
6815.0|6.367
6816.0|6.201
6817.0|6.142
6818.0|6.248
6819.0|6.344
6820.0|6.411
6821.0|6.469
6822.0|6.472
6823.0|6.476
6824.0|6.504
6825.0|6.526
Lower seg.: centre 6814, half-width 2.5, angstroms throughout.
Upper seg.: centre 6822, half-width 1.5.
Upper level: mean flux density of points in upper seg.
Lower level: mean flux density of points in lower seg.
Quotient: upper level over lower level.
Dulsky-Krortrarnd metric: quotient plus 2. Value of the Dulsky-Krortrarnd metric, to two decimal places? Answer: 3.00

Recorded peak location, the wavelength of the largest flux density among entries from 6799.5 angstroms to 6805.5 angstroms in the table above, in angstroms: 6805.0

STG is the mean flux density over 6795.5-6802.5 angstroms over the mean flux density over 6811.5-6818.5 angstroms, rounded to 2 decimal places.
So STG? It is 0.99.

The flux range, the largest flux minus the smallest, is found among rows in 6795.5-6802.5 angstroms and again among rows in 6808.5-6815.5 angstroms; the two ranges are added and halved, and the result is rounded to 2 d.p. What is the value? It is 0.38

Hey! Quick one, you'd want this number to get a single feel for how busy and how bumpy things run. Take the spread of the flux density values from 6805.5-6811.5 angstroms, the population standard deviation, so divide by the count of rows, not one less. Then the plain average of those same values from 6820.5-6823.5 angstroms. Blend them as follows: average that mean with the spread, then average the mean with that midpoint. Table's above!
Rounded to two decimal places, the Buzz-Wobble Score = 4.91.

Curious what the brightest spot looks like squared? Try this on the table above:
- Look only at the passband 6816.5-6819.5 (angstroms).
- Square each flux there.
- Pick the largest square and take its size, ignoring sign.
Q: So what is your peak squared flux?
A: 40.2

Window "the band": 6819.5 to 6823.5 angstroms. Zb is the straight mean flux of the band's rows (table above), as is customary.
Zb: 6.46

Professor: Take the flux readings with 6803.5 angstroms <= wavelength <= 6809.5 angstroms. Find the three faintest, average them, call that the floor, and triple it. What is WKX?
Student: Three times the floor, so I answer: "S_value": 19.1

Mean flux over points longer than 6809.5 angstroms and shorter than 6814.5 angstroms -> 6.44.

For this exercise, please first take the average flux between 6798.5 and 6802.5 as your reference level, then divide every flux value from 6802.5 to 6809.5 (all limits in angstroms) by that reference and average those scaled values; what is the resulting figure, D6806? 1.02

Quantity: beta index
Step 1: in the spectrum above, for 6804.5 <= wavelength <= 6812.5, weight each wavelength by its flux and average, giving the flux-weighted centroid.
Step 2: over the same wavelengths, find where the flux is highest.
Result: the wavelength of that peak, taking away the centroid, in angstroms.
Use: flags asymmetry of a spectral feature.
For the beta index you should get -2.4 angstroms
